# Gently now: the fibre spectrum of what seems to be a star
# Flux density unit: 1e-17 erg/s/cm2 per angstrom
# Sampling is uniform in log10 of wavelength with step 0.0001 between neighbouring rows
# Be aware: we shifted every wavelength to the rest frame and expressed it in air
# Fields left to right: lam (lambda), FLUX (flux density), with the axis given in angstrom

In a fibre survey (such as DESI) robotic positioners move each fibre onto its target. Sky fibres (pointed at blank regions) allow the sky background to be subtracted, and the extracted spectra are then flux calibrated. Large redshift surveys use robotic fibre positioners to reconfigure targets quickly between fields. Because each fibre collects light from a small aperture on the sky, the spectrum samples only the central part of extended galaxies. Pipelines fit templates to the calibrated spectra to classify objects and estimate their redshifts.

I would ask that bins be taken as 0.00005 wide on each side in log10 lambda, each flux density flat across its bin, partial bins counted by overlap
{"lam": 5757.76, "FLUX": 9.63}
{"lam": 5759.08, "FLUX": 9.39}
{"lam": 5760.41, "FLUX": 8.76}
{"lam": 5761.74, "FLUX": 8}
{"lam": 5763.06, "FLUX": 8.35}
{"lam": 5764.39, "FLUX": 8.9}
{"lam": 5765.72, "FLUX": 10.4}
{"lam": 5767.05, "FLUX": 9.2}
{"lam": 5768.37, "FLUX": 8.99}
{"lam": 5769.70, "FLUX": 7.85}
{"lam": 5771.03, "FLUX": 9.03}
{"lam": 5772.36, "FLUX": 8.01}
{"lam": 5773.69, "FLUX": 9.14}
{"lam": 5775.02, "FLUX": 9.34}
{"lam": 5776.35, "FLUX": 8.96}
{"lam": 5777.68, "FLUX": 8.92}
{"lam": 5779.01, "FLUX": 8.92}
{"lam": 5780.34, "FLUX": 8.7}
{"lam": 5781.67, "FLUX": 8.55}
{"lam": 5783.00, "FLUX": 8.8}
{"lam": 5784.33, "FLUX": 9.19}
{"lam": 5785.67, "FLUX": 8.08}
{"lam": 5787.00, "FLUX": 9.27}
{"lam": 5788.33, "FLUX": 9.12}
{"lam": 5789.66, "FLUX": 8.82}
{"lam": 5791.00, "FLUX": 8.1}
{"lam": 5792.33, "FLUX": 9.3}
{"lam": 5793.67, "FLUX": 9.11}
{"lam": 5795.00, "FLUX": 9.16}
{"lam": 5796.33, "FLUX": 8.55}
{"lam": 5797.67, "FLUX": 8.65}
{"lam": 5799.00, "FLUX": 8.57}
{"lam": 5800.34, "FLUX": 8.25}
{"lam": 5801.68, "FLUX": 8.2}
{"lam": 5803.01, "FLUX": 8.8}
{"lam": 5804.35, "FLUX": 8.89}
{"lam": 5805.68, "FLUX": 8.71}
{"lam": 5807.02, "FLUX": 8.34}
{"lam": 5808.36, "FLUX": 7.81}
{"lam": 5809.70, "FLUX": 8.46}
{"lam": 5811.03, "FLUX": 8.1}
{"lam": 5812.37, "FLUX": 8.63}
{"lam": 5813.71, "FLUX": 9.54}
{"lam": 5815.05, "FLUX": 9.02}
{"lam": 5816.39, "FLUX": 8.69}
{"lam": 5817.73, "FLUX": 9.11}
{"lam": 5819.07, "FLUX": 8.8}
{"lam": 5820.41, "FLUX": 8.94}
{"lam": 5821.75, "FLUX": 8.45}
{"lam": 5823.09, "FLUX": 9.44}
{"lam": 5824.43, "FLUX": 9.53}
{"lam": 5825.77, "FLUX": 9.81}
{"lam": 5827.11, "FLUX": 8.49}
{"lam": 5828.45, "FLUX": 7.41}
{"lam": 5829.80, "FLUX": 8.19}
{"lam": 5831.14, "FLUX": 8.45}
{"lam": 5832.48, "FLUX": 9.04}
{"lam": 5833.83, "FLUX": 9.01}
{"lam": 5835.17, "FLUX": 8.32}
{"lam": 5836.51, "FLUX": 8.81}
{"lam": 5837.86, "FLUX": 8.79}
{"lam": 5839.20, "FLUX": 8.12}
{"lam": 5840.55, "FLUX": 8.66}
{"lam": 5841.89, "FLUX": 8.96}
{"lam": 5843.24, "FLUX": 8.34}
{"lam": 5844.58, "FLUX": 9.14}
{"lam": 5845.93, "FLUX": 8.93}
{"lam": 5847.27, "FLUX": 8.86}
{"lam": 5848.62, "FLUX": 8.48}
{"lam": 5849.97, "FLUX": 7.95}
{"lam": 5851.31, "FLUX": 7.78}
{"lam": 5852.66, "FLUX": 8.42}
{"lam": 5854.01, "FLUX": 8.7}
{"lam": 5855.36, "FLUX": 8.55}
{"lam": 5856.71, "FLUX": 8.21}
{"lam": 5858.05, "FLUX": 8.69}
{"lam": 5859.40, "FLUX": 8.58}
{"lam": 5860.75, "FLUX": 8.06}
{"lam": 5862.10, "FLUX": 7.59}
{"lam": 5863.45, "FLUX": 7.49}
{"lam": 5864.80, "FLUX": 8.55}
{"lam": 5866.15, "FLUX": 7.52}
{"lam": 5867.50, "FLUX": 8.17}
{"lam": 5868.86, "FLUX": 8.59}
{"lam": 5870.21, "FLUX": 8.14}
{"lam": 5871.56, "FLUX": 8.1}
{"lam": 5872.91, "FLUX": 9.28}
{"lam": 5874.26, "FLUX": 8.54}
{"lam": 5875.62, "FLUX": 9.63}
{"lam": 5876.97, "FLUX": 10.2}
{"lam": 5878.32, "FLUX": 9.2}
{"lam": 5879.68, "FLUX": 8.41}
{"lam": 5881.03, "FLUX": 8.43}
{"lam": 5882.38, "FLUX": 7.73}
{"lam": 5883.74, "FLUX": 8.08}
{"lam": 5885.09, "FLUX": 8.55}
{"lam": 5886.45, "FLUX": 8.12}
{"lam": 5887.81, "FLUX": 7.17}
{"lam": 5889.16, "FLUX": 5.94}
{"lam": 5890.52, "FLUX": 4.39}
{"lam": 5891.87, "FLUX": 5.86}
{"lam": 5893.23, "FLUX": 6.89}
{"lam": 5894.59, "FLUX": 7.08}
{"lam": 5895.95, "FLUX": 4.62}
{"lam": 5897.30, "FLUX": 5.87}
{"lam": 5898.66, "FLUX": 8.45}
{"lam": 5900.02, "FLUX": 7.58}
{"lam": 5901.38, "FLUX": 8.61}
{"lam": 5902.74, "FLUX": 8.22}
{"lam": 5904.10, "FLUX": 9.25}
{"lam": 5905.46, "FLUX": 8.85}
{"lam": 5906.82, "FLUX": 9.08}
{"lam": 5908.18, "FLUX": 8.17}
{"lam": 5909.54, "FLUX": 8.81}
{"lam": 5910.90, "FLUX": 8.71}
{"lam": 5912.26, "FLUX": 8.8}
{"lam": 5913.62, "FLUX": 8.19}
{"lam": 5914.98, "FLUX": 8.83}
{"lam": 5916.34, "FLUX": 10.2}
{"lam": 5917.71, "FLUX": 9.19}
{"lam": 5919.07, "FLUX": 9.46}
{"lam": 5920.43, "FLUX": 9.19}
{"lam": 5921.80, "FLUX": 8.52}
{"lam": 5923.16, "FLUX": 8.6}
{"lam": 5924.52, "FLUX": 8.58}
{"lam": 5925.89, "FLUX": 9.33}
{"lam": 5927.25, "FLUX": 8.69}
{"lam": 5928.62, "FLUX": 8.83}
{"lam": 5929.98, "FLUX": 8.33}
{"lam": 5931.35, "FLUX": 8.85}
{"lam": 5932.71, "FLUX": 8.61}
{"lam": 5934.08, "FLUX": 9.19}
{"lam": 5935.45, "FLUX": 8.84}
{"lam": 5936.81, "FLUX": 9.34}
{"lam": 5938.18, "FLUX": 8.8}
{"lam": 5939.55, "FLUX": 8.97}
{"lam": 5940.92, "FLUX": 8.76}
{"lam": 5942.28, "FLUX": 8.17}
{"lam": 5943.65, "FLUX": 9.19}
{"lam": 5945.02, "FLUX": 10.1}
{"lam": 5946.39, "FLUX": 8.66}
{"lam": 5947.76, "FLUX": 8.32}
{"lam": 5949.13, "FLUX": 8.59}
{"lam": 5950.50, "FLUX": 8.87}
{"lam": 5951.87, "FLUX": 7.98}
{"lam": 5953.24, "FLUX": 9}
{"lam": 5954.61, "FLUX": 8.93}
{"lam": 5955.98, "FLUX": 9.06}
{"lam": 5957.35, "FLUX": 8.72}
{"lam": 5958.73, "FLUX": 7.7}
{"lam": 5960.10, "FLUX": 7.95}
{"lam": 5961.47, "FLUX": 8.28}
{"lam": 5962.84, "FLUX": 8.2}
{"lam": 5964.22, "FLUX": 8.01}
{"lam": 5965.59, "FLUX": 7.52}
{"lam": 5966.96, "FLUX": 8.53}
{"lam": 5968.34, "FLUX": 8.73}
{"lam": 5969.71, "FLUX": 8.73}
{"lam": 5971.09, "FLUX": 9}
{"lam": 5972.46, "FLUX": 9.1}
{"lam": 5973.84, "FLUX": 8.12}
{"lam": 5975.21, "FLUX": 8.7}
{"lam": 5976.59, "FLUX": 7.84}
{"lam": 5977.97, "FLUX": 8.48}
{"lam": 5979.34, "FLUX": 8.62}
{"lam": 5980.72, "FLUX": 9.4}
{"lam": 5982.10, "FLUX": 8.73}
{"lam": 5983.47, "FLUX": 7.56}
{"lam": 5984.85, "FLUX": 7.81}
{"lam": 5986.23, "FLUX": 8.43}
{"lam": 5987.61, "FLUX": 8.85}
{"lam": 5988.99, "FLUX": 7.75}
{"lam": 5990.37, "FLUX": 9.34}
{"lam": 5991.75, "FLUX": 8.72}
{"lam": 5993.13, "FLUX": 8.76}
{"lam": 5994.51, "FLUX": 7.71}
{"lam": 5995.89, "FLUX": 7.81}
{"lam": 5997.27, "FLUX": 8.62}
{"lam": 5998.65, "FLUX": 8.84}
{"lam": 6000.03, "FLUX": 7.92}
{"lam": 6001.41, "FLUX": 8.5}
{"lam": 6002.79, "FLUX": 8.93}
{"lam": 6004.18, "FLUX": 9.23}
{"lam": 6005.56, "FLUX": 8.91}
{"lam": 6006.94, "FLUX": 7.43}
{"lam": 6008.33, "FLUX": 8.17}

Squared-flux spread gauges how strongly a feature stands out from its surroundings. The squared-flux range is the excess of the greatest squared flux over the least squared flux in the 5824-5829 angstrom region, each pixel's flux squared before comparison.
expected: 41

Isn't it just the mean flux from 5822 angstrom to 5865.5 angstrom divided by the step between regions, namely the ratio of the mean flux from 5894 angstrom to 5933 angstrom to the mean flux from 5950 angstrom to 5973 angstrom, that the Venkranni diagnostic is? 8.6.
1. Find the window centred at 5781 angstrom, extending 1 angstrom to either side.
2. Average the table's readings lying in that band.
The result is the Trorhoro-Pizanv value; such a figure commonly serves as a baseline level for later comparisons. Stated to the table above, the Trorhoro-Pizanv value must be 8.6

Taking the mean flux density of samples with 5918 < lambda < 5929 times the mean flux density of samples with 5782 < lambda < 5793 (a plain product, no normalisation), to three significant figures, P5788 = 78.6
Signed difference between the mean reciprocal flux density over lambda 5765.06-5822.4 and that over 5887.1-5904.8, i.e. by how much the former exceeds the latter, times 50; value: -1.9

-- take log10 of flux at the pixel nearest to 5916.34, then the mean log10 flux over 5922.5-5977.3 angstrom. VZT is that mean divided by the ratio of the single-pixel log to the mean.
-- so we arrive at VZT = 0.87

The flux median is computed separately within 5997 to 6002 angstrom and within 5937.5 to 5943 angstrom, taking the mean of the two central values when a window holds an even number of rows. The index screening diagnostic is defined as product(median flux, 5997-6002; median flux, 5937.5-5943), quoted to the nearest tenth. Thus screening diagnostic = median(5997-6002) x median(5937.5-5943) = 75.2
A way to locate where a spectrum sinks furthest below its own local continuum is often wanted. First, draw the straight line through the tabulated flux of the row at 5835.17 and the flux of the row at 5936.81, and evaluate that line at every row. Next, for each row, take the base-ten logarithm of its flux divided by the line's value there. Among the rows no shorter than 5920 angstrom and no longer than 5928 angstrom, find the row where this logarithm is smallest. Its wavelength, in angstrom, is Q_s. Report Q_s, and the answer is 5921.80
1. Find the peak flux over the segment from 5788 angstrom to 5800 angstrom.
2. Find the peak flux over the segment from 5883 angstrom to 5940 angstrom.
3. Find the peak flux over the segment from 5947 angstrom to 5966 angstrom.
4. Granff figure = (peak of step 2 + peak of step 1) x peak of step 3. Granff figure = 177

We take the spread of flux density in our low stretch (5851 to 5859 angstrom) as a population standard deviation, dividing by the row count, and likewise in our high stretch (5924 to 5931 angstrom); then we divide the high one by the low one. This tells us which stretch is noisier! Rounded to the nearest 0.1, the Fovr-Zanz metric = 1.0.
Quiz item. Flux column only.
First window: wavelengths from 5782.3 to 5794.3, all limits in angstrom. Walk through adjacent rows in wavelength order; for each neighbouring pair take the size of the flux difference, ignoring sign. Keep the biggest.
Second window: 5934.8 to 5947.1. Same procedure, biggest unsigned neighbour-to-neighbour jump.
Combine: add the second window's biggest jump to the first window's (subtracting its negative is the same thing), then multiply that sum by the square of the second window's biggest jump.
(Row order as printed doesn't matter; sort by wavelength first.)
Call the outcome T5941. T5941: 5.5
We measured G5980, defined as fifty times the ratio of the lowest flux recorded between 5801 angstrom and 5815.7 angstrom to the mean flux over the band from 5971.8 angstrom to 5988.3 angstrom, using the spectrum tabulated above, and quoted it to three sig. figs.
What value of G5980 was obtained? 46.1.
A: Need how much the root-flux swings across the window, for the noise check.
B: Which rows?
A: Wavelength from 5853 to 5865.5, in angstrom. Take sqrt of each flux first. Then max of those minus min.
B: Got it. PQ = 0.21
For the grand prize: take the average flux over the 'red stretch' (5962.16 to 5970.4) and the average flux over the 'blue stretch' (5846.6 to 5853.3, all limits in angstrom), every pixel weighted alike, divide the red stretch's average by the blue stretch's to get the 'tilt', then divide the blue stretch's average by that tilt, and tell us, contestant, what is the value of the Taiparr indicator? 8.31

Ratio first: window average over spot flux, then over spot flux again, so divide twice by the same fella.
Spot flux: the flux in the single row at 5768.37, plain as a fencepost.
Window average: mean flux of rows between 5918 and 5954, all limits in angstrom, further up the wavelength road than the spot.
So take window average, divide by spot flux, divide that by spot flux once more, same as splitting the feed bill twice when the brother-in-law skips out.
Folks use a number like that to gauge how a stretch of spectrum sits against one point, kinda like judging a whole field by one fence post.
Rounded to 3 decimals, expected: 0.109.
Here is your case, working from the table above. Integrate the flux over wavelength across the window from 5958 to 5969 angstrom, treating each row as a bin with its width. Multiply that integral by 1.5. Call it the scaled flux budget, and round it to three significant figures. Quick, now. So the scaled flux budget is 134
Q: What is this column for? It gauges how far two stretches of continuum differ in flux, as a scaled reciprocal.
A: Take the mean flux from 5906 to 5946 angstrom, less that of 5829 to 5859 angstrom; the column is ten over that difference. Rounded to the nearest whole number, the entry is 29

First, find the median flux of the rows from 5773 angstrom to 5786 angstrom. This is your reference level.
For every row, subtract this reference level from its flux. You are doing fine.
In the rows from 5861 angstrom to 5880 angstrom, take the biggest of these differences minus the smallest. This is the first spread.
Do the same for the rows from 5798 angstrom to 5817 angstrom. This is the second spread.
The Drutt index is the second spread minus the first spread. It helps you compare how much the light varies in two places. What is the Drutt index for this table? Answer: -1.0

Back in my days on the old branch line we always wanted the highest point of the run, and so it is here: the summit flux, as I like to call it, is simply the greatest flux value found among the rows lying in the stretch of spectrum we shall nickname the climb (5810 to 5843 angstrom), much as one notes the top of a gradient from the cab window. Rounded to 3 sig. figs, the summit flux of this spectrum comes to 9.81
